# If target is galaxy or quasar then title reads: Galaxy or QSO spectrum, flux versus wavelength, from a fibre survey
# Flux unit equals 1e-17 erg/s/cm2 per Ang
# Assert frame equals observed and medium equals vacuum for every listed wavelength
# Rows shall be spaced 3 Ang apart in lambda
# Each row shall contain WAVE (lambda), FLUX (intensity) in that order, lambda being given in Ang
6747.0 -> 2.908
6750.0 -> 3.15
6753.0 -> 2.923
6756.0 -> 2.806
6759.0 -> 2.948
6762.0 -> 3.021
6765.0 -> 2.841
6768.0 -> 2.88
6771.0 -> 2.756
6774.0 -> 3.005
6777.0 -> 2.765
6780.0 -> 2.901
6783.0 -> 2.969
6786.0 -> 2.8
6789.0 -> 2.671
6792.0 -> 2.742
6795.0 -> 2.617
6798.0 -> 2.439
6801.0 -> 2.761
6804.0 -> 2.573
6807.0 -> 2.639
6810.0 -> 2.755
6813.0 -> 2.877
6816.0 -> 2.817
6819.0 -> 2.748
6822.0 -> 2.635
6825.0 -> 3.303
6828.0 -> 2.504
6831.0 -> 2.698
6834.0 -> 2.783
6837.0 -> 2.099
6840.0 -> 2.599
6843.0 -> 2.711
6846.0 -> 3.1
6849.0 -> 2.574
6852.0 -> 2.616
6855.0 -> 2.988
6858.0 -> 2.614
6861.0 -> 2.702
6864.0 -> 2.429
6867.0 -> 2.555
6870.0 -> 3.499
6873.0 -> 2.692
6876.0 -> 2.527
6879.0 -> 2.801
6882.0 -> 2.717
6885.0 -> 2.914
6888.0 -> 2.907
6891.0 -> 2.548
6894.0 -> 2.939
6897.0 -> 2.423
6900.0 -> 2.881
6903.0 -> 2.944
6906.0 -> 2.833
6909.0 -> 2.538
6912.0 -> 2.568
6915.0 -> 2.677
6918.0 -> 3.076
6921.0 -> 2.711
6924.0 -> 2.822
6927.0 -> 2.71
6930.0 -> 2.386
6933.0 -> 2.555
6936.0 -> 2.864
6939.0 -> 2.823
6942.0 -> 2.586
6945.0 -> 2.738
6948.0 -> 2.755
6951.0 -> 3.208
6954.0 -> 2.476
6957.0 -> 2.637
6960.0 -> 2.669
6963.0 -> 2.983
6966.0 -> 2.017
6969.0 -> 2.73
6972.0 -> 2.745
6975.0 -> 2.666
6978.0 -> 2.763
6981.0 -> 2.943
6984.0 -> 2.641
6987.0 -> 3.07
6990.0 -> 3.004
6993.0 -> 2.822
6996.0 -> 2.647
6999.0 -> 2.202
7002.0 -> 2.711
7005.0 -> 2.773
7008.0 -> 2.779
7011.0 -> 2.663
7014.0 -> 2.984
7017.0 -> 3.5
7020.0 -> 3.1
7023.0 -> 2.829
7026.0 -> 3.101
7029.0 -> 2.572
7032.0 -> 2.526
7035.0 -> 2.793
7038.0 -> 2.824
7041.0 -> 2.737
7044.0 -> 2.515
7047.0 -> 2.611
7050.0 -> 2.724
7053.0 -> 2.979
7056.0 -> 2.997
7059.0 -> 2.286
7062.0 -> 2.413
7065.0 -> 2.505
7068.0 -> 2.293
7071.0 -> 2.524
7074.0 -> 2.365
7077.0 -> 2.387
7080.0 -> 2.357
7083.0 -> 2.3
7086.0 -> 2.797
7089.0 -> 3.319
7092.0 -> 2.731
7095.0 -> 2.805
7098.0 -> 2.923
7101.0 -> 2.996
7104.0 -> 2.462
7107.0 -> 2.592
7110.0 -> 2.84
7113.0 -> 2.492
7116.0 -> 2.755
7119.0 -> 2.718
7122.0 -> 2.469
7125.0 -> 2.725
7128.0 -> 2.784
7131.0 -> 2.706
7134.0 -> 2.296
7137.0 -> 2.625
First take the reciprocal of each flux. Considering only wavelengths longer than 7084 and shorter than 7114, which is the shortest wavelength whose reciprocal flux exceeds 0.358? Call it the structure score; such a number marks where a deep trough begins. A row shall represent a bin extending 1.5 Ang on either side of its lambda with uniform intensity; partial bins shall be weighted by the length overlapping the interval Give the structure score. 7092.0 Ang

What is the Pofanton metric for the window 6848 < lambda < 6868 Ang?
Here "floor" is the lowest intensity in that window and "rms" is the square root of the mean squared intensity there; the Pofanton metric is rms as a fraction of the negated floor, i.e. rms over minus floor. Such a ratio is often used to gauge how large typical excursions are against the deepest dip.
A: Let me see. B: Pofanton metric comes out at -1.09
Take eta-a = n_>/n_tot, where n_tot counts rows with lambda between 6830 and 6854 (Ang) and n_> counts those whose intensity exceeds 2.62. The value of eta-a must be 0.50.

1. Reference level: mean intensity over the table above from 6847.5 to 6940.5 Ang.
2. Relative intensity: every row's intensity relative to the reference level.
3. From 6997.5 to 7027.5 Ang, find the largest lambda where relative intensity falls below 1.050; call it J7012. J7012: 7023.0 Ang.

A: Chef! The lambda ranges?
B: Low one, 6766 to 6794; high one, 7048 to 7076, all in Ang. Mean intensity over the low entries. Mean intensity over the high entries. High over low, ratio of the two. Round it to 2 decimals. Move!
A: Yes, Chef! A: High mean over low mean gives 0.91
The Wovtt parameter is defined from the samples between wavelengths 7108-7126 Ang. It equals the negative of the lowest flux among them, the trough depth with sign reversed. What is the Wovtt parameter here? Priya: -2.47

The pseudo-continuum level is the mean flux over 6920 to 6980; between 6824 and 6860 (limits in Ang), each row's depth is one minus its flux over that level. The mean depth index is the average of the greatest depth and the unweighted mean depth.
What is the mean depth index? 0.11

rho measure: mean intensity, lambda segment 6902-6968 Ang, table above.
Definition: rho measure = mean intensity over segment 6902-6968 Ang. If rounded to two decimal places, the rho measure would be 2.71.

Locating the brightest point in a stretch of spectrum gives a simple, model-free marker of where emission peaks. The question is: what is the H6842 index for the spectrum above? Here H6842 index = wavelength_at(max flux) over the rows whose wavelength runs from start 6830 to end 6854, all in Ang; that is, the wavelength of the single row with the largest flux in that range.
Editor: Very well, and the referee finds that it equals 6846.0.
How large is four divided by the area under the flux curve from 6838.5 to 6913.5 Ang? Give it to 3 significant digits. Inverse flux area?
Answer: 0.0194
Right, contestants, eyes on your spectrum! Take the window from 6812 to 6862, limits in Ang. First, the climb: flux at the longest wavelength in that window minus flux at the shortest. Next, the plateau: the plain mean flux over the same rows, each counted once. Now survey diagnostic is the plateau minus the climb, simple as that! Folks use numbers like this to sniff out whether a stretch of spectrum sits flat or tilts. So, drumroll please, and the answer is 2.90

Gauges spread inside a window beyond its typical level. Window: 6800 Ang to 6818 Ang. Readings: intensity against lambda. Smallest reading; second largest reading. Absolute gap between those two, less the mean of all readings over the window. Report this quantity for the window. -2.49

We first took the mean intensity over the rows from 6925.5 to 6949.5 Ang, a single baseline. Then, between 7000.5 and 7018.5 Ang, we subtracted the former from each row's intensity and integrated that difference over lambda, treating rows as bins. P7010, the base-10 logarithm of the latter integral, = 0.61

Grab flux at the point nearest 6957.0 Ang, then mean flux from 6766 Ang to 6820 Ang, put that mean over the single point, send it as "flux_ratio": 1.05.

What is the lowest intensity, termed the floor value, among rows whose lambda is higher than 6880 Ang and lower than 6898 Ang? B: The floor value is 2.423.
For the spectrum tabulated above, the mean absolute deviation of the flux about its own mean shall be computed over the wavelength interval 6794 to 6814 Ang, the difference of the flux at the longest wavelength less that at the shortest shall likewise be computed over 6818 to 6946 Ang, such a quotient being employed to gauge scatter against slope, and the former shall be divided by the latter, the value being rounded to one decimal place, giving -11.3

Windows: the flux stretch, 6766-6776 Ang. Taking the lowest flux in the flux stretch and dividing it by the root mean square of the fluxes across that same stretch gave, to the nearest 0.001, 0.956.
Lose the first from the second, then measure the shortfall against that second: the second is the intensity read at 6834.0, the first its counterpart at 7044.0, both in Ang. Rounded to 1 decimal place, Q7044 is 0.1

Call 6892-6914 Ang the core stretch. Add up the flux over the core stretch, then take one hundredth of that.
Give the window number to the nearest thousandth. 0.191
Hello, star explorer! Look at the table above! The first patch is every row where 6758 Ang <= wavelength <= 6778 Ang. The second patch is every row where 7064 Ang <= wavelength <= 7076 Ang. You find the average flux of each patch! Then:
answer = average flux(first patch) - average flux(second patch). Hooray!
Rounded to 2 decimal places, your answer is 0.47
